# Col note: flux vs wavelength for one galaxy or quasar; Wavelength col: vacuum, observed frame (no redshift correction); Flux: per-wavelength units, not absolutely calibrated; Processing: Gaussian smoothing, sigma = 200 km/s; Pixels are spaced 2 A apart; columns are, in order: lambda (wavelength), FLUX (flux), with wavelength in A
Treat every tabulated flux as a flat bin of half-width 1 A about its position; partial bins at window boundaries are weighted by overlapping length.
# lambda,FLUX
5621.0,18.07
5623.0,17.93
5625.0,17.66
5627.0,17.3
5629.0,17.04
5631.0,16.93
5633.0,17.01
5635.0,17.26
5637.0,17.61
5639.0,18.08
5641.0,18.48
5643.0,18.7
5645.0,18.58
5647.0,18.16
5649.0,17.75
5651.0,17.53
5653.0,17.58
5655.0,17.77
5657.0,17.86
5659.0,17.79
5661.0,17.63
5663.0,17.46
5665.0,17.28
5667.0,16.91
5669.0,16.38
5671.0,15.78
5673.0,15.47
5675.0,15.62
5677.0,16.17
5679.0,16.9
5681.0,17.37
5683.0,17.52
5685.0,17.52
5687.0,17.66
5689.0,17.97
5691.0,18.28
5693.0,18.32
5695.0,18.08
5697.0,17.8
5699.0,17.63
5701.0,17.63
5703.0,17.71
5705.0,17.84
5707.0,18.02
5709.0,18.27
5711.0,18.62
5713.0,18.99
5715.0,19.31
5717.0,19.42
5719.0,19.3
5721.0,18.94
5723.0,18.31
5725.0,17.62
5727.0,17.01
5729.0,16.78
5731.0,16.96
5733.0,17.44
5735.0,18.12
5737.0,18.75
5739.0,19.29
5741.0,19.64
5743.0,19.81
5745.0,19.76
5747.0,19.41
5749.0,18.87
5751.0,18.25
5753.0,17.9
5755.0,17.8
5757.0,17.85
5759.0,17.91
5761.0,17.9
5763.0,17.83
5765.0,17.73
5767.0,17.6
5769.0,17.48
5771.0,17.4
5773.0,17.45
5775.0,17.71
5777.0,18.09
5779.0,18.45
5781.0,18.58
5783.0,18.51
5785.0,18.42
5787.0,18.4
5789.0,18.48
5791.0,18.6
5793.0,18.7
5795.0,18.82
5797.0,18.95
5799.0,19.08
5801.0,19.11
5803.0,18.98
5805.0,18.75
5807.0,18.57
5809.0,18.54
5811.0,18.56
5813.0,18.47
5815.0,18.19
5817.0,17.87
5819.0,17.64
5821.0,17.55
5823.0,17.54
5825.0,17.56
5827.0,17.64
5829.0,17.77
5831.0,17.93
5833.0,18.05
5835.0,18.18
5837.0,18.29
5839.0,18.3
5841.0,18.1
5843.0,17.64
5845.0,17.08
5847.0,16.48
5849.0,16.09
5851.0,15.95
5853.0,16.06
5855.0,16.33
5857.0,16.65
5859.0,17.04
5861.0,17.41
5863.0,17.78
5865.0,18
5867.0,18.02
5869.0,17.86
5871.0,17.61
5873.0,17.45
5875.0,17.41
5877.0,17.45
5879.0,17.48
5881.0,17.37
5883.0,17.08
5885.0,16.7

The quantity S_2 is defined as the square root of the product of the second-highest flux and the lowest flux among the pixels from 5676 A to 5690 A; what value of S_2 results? 16.9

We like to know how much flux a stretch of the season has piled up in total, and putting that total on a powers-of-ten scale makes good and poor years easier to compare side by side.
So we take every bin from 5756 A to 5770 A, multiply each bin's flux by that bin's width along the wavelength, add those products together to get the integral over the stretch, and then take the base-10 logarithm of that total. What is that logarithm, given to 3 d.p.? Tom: 2.396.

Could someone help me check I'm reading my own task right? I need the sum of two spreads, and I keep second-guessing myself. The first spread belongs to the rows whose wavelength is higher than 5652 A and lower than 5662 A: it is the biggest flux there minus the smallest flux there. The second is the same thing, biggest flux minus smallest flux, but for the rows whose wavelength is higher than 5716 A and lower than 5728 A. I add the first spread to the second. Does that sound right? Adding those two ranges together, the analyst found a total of 2.69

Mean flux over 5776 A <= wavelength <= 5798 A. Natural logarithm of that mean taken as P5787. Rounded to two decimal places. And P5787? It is 2.92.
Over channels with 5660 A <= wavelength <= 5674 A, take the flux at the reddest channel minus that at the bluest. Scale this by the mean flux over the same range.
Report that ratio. -0.13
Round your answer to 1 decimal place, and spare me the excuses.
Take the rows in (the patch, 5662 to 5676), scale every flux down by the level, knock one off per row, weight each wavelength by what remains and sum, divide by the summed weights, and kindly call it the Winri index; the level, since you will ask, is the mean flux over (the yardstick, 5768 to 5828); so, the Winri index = 5670.6 A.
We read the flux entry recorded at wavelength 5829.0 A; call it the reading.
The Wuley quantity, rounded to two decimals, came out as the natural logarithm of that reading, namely 2.88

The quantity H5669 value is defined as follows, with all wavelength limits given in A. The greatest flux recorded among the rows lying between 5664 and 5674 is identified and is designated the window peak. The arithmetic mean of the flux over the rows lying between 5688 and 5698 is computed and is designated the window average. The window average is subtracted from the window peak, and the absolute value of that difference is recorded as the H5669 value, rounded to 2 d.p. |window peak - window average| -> 0.81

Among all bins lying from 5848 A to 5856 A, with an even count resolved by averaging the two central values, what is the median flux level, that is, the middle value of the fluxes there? 16.1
